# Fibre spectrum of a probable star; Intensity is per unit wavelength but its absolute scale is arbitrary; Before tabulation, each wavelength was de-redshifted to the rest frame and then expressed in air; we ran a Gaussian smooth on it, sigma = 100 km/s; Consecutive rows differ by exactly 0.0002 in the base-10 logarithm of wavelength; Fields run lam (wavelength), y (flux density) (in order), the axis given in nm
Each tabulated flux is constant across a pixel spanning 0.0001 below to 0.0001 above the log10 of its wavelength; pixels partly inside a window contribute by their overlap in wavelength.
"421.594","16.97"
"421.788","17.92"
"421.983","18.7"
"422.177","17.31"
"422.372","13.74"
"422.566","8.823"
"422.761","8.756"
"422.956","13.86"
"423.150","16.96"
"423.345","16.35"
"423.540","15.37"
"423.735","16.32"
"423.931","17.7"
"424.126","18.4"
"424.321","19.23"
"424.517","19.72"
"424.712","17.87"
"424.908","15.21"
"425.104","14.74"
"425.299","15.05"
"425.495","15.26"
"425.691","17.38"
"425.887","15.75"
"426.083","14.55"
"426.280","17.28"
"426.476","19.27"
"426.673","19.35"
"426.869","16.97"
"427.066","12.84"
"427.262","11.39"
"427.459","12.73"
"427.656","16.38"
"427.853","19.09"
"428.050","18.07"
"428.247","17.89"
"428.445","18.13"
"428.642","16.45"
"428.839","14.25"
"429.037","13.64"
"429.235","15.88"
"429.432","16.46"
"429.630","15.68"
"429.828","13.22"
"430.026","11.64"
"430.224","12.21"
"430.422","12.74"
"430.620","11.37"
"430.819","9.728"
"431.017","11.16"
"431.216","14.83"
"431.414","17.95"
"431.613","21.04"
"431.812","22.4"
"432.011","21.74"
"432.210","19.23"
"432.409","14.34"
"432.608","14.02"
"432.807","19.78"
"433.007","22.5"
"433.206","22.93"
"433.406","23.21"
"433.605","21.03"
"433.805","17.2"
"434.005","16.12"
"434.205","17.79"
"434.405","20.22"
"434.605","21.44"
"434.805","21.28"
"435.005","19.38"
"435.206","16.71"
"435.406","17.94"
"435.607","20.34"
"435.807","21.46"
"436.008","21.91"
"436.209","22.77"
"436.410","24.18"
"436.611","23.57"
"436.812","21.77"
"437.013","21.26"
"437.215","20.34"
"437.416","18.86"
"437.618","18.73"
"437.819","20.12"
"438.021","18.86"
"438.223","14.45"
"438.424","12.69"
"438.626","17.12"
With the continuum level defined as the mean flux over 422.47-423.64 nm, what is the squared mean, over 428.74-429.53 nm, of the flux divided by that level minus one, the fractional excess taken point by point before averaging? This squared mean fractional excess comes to 0.016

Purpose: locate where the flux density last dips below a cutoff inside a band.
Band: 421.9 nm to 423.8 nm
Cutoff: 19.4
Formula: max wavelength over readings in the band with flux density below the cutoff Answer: 423.735 nm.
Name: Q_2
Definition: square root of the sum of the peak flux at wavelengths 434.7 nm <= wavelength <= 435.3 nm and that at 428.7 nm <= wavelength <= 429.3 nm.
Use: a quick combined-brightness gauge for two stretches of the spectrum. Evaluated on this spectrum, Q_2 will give 6.1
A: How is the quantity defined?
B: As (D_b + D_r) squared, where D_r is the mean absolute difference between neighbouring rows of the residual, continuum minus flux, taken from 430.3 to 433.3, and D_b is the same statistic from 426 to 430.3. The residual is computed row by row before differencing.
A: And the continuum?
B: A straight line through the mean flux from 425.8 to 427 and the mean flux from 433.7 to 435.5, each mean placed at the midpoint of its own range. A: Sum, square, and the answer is 16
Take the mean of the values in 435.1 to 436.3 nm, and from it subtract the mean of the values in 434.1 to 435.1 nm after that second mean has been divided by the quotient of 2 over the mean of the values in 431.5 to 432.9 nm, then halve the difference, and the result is -85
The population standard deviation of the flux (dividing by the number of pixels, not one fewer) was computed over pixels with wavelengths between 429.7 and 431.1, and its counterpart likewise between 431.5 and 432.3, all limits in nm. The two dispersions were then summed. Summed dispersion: 2.2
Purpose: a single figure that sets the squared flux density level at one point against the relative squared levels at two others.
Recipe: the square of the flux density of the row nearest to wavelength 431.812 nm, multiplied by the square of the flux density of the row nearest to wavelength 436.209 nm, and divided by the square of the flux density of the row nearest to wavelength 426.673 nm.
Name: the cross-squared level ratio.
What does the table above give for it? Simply 695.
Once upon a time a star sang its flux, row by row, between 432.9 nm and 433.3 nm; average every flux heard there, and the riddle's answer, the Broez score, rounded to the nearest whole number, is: 23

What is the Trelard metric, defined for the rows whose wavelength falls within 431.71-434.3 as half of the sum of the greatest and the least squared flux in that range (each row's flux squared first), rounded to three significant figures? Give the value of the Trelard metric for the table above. 368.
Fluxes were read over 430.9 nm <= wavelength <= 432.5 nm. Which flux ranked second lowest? 14.34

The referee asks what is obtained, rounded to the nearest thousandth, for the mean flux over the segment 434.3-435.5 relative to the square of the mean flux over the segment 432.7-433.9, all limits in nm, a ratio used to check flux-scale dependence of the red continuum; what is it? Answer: 0.044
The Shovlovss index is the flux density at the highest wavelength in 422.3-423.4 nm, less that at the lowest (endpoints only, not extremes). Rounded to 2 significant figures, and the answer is 2.6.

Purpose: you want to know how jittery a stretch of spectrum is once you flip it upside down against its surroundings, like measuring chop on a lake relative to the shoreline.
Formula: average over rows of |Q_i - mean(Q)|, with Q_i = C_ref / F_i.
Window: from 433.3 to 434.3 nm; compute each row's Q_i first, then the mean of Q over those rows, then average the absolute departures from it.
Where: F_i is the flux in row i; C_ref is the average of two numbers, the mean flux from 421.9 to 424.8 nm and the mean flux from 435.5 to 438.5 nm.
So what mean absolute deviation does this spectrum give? 0.12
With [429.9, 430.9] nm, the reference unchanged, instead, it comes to 0.11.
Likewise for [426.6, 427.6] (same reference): 0.23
